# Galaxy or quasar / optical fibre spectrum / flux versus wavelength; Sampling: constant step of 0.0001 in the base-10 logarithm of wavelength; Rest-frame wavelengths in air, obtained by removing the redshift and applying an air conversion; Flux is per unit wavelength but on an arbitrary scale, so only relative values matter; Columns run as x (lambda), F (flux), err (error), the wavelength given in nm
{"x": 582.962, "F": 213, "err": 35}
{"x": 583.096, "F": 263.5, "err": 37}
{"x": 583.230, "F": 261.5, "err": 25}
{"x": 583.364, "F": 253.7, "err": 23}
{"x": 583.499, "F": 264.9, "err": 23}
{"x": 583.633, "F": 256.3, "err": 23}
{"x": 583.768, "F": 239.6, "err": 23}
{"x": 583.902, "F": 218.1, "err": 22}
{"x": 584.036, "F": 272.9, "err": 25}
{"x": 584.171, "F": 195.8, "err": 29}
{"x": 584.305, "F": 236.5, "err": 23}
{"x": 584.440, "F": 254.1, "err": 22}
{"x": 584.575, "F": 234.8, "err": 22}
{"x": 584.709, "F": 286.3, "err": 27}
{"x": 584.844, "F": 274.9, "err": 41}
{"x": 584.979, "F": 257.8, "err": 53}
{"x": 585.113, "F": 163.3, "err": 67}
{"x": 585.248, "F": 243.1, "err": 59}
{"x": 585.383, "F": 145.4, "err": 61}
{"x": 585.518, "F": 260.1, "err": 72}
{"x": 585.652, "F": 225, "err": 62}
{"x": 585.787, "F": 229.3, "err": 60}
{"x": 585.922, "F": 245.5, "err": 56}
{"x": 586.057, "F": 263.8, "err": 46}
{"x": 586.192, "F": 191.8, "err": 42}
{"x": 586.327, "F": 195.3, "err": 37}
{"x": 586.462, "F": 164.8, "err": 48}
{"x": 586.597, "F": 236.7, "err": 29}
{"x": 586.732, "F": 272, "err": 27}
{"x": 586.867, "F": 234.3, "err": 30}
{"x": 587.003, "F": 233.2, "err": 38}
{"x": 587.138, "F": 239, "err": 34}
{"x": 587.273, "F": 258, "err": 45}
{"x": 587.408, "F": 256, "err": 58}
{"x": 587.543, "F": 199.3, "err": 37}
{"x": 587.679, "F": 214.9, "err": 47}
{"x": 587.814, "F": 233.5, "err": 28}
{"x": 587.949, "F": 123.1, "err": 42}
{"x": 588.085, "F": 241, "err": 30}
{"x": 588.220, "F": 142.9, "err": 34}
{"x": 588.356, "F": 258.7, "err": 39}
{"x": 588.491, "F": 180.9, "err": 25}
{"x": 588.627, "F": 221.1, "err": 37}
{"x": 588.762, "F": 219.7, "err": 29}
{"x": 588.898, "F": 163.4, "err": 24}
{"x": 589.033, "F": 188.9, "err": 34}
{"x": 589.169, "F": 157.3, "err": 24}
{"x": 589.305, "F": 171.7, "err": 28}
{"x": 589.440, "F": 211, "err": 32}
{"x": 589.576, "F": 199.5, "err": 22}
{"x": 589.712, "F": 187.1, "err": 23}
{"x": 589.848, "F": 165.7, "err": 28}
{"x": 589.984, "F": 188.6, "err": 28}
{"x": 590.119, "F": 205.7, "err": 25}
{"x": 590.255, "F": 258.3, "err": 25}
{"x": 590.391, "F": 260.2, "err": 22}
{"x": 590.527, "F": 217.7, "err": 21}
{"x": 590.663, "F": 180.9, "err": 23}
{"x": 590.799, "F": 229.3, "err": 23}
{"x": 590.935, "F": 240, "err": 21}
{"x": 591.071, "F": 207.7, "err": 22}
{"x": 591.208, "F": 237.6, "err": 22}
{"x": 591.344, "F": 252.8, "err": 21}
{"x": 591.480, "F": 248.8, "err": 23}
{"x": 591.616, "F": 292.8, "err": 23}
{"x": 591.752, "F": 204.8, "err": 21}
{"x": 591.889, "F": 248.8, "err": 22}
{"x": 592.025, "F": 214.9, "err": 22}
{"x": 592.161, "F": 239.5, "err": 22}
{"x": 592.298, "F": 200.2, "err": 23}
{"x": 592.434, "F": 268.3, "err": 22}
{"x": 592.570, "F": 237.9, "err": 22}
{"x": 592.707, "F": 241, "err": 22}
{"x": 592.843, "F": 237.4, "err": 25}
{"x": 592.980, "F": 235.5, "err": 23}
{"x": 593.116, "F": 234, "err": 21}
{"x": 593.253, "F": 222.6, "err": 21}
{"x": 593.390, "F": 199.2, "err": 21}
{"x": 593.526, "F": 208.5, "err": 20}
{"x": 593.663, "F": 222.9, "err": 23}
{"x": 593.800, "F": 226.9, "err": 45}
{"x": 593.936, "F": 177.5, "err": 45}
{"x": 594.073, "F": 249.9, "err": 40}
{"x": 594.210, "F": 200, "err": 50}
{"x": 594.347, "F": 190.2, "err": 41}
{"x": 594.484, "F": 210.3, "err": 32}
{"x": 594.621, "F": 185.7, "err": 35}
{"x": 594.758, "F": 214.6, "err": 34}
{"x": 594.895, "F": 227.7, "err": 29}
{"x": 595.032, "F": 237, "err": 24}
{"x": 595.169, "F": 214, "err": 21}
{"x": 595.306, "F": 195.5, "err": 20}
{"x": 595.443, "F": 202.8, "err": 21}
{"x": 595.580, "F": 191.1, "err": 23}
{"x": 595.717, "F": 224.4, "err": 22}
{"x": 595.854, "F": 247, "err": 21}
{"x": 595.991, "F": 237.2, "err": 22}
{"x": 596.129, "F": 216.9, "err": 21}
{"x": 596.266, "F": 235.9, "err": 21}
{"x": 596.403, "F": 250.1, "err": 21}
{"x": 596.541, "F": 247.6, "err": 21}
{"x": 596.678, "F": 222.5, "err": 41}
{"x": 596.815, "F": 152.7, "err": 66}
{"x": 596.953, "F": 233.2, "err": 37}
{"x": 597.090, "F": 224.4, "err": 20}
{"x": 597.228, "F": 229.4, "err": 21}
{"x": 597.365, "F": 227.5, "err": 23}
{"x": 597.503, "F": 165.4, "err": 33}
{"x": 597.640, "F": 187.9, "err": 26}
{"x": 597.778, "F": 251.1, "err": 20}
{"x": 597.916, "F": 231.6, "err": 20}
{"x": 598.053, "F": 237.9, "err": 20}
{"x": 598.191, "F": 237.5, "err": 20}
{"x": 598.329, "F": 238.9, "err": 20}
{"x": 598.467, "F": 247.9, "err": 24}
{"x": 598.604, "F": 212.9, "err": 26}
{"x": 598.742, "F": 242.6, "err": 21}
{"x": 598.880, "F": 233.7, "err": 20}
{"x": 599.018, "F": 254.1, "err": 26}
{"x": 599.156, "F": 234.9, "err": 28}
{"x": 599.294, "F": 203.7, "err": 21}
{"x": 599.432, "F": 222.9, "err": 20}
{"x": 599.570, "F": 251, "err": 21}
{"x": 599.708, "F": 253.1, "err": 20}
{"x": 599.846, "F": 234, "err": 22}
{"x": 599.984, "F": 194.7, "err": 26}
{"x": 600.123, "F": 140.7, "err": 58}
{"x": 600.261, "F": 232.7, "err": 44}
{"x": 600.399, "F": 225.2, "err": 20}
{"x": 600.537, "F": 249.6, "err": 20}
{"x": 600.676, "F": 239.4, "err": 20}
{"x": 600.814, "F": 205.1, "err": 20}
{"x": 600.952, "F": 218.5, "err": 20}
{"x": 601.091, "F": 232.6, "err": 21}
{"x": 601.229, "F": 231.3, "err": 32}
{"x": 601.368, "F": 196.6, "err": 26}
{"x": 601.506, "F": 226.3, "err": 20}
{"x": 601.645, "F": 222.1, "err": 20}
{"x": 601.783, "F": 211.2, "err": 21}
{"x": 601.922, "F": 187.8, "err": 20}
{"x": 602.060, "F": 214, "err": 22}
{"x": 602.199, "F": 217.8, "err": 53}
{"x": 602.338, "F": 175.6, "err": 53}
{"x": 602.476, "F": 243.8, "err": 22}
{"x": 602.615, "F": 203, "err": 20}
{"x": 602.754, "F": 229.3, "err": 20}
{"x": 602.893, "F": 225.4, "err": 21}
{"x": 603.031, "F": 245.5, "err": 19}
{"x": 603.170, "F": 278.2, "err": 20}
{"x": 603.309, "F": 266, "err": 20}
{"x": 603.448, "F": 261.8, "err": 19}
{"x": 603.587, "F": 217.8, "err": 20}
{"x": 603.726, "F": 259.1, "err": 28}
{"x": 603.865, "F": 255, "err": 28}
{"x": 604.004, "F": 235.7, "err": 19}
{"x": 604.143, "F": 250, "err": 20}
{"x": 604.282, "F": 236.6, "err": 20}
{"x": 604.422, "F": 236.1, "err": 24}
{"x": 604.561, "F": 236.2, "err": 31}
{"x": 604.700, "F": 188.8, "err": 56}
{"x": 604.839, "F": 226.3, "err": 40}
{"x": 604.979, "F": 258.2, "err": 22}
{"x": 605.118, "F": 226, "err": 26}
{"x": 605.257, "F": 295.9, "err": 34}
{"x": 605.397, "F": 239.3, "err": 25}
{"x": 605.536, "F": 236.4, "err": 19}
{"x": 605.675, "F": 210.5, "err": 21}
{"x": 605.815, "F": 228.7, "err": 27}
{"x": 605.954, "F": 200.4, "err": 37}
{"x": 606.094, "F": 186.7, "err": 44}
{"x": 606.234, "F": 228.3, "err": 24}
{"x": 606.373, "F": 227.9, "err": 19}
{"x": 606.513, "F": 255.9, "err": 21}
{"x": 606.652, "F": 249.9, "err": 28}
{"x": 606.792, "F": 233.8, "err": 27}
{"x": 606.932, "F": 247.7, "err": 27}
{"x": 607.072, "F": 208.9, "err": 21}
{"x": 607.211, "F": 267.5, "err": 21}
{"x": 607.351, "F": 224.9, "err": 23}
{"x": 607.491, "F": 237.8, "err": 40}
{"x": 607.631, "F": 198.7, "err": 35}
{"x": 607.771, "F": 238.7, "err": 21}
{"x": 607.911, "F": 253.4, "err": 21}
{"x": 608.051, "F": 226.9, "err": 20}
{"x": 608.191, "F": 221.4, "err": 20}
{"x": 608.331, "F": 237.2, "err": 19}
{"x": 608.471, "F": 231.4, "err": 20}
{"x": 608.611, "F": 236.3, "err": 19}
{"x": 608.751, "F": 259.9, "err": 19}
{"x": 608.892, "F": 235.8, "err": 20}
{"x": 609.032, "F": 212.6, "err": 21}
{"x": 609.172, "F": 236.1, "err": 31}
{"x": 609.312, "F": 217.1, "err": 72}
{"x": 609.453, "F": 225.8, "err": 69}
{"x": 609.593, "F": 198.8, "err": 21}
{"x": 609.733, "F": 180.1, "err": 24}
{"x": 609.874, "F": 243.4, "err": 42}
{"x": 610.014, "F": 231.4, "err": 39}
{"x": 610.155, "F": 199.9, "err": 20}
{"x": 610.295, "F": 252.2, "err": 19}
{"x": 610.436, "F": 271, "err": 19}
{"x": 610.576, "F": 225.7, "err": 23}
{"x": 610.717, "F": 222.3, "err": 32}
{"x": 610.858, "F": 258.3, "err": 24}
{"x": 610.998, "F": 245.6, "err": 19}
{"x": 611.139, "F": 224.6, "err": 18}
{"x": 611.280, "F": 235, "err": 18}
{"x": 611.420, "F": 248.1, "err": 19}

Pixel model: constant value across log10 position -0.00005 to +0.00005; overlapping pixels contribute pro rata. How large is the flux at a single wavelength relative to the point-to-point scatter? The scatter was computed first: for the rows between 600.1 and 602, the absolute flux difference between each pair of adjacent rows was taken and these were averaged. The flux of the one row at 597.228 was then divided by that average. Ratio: 9.9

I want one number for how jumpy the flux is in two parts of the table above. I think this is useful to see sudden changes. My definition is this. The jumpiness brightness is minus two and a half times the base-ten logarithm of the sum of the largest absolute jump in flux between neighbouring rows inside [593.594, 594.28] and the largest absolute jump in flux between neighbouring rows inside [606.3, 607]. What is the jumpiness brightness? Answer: -5.0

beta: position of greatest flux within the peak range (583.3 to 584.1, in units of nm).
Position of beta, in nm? 584.036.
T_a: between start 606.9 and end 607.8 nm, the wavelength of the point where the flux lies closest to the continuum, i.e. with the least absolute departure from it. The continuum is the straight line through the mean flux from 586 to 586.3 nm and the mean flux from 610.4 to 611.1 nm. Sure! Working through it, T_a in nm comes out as 607.771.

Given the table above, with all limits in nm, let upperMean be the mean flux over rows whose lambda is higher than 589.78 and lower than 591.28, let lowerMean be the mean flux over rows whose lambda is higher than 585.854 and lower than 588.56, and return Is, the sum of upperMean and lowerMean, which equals 437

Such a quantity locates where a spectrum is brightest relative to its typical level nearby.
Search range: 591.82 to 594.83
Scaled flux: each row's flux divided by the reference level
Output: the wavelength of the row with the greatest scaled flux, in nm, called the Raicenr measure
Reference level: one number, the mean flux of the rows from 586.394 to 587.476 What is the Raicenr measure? 592.434 nm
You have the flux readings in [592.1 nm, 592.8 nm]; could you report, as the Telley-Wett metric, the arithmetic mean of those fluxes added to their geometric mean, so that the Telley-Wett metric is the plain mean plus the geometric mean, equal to 474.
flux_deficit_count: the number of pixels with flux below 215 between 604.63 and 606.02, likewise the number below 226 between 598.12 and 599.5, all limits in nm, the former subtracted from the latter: 0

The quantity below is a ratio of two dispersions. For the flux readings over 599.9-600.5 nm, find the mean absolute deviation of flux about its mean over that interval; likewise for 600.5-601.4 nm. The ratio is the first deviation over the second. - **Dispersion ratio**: 1.99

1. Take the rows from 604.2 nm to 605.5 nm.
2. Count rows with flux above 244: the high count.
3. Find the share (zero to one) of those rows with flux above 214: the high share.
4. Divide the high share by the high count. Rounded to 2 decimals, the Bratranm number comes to 0.44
